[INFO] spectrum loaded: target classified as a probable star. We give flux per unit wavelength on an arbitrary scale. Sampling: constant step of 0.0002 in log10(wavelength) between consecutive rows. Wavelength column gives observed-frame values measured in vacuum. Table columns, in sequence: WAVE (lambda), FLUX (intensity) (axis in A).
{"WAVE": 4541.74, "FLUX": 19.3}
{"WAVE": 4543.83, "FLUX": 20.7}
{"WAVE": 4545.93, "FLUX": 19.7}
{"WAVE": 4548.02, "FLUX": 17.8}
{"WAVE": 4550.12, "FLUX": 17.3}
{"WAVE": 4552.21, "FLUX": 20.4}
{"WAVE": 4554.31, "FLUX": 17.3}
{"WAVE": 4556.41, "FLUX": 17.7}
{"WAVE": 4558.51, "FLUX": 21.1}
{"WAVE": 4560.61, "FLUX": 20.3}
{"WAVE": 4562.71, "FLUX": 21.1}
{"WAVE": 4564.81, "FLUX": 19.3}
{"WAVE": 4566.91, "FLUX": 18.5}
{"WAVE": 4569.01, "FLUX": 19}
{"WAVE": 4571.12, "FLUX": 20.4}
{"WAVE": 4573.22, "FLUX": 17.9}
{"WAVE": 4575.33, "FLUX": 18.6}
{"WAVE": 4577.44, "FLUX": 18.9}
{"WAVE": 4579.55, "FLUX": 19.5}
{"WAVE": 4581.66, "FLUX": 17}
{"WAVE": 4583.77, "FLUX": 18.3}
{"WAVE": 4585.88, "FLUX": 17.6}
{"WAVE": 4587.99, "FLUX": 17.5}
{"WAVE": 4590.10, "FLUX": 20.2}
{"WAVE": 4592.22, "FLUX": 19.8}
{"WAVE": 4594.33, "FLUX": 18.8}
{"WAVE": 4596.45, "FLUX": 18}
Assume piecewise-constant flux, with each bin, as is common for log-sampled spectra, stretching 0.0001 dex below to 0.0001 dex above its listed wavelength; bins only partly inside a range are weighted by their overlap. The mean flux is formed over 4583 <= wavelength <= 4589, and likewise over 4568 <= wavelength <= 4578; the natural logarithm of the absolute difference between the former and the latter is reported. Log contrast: 0.15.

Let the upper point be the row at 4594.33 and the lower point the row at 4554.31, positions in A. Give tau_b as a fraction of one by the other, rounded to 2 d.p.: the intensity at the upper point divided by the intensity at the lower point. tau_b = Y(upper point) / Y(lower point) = 1.09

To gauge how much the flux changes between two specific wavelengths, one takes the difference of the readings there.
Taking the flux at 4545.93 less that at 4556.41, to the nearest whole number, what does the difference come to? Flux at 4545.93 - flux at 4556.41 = 2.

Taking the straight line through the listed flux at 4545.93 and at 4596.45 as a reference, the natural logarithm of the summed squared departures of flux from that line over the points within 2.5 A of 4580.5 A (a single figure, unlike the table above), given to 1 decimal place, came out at 1.1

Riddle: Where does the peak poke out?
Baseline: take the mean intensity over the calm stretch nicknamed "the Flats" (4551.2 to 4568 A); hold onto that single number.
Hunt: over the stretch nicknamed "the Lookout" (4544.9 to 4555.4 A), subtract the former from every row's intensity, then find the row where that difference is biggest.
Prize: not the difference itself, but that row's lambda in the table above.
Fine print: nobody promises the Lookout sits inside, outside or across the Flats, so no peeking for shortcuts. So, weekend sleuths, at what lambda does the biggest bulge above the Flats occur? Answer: 4552.21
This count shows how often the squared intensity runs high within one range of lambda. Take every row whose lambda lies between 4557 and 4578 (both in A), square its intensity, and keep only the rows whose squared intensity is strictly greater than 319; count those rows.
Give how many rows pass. 10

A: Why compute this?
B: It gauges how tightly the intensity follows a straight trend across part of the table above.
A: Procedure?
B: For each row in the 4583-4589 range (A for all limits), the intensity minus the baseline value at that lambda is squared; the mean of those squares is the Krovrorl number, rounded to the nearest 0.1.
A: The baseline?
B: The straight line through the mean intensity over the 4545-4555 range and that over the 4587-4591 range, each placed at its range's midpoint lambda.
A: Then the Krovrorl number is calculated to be 1.2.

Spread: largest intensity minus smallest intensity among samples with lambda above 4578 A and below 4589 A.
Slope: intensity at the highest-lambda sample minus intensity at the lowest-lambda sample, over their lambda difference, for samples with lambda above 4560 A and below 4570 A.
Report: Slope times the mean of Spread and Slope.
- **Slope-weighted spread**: -0.2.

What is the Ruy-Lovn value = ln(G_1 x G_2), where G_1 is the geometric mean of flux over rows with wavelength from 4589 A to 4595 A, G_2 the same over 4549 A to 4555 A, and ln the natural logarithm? 5.88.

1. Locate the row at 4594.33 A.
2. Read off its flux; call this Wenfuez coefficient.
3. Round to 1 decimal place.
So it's 18.8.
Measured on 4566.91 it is 18.5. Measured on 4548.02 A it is 17.8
